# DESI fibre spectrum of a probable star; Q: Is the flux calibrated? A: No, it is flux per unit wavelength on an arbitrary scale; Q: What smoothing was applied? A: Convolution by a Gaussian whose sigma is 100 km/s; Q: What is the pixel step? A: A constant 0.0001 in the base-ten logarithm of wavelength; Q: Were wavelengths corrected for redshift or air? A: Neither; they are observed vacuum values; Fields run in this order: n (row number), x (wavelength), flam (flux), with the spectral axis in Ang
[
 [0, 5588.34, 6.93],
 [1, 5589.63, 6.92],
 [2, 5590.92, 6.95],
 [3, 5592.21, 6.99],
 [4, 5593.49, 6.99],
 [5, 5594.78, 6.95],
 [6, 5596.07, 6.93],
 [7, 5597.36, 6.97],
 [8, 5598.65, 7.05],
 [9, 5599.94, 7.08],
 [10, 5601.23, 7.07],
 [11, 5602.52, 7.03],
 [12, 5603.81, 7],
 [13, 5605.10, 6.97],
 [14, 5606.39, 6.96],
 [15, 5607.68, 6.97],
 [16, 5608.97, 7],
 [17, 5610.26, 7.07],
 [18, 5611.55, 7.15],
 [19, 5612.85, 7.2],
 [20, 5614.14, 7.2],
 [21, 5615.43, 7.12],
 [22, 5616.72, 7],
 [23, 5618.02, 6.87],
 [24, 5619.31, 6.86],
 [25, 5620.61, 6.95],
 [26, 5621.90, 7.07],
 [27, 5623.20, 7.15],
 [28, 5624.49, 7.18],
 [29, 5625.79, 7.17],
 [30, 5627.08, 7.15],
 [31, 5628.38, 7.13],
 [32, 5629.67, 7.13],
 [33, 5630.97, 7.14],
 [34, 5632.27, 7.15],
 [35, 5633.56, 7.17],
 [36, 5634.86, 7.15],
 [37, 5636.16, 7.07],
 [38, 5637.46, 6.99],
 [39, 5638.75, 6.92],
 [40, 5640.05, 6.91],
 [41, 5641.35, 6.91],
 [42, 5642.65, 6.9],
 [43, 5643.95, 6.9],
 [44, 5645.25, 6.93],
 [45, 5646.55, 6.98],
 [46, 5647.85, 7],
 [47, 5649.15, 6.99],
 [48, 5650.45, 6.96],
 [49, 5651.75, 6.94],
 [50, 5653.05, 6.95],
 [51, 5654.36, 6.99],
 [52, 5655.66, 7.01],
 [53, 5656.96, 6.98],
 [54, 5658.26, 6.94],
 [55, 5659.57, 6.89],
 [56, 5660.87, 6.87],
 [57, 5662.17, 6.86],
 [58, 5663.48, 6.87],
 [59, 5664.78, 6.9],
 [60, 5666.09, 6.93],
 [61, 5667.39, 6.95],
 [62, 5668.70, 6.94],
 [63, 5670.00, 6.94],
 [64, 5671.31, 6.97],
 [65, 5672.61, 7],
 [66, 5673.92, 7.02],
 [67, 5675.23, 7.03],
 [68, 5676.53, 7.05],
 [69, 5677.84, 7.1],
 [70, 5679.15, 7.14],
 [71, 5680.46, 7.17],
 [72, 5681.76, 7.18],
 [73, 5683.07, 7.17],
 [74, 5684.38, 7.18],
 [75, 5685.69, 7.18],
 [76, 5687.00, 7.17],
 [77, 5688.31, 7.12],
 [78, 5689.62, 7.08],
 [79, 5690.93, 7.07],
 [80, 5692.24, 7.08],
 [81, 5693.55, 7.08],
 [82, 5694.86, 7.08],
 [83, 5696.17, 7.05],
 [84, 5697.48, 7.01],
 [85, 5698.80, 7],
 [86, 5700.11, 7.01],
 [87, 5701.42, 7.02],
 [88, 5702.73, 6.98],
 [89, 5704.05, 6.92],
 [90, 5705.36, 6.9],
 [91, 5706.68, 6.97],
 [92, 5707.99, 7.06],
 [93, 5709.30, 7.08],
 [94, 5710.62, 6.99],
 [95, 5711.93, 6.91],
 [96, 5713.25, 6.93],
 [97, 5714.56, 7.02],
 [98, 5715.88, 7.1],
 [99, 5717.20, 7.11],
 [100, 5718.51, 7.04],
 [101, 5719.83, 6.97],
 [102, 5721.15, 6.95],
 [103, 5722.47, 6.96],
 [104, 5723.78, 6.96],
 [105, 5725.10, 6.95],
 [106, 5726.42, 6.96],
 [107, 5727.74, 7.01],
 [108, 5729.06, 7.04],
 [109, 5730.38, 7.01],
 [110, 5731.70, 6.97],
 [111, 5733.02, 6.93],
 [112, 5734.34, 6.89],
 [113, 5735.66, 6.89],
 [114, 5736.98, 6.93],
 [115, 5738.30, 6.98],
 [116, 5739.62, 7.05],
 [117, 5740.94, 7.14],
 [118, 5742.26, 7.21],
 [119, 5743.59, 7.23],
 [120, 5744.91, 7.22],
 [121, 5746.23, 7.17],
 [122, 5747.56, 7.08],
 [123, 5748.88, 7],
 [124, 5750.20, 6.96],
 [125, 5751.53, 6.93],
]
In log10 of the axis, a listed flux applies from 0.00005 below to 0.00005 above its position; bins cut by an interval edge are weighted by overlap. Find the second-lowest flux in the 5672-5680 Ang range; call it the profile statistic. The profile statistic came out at 7.02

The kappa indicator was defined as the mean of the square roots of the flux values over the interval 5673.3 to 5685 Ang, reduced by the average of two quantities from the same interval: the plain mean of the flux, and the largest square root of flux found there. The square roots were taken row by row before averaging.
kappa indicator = -2.23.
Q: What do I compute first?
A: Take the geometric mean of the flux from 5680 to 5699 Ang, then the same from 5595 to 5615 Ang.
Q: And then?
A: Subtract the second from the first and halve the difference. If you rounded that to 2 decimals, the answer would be 0.03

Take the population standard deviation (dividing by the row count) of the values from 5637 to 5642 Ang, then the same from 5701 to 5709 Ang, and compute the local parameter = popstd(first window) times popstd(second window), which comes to 0.0018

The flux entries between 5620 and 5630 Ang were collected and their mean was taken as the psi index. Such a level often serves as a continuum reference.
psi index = 7.12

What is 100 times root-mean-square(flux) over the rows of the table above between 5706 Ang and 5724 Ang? 700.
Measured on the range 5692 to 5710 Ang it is 702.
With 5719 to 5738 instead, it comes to 696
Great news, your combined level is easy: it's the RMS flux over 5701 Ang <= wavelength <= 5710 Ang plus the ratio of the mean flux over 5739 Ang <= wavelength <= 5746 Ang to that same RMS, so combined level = 8.02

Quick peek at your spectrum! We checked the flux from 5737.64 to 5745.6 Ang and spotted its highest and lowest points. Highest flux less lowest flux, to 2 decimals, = 0.25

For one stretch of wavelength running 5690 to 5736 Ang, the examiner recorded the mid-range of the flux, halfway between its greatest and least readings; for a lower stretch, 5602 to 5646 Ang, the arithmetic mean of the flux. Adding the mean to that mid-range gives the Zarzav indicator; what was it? 14.0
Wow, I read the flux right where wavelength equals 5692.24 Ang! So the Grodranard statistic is 7.08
